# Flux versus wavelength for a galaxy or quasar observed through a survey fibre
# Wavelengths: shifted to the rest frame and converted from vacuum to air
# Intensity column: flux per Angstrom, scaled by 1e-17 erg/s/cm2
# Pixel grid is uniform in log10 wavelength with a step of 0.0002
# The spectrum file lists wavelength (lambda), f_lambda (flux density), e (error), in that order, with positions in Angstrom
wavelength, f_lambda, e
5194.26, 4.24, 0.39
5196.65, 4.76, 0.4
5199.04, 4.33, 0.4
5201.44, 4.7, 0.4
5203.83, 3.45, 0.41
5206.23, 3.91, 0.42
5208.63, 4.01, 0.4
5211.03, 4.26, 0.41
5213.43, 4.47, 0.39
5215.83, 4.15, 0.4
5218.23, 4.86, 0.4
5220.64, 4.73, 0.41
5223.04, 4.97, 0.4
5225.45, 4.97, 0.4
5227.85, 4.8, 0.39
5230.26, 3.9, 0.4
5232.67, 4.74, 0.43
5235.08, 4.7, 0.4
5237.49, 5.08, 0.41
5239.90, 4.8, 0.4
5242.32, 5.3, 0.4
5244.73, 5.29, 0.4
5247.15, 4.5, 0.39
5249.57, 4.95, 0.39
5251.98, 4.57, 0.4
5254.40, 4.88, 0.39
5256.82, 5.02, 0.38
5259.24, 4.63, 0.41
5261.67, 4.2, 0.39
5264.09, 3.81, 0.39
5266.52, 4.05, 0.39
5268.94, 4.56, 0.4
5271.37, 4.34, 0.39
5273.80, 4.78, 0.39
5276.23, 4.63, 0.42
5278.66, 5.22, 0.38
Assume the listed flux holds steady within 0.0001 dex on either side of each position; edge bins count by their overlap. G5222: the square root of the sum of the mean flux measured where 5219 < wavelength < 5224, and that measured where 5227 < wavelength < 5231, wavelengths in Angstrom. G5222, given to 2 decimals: 3.03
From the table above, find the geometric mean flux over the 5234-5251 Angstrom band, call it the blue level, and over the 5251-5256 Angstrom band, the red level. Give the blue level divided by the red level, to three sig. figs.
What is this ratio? 1.05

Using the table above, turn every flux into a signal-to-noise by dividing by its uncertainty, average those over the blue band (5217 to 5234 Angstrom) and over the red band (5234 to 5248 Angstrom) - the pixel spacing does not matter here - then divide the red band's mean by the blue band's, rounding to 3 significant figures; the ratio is 1.06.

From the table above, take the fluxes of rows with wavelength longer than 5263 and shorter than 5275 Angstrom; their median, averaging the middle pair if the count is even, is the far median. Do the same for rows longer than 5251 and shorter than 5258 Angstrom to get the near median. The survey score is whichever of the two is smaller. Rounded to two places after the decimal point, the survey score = 4.34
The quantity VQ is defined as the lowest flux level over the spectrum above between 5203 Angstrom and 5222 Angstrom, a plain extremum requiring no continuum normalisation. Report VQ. 3.45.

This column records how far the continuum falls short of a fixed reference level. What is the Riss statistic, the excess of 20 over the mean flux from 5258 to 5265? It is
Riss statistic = 15.8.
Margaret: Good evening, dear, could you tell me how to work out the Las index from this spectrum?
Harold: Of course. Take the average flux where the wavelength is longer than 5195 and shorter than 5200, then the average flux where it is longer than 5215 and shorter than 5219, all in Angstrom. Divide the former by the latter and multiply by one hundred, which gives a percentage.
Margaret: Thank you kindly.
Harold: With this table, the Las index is 101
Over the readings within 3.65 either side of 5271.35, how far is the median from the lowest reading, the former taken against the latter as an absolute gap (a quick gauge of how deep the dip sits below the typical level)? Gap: 0.22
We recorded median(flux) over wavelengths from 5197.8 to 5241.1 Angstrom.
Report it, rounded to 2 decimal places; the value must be 4.70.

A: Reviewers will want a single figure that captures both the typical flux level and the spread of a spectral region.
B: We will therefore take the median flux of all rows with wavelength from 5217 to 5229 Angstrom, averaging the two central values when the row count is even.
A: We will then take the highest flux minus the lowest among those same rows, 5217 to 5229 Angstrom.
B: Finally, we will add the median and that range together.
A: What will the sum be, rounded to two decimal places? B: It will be 5.10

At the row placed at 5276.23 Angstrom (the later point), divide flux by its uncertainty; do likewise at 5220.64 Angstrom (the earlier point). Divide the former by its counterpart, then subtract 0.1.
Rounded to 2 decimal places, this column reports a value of 0.86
